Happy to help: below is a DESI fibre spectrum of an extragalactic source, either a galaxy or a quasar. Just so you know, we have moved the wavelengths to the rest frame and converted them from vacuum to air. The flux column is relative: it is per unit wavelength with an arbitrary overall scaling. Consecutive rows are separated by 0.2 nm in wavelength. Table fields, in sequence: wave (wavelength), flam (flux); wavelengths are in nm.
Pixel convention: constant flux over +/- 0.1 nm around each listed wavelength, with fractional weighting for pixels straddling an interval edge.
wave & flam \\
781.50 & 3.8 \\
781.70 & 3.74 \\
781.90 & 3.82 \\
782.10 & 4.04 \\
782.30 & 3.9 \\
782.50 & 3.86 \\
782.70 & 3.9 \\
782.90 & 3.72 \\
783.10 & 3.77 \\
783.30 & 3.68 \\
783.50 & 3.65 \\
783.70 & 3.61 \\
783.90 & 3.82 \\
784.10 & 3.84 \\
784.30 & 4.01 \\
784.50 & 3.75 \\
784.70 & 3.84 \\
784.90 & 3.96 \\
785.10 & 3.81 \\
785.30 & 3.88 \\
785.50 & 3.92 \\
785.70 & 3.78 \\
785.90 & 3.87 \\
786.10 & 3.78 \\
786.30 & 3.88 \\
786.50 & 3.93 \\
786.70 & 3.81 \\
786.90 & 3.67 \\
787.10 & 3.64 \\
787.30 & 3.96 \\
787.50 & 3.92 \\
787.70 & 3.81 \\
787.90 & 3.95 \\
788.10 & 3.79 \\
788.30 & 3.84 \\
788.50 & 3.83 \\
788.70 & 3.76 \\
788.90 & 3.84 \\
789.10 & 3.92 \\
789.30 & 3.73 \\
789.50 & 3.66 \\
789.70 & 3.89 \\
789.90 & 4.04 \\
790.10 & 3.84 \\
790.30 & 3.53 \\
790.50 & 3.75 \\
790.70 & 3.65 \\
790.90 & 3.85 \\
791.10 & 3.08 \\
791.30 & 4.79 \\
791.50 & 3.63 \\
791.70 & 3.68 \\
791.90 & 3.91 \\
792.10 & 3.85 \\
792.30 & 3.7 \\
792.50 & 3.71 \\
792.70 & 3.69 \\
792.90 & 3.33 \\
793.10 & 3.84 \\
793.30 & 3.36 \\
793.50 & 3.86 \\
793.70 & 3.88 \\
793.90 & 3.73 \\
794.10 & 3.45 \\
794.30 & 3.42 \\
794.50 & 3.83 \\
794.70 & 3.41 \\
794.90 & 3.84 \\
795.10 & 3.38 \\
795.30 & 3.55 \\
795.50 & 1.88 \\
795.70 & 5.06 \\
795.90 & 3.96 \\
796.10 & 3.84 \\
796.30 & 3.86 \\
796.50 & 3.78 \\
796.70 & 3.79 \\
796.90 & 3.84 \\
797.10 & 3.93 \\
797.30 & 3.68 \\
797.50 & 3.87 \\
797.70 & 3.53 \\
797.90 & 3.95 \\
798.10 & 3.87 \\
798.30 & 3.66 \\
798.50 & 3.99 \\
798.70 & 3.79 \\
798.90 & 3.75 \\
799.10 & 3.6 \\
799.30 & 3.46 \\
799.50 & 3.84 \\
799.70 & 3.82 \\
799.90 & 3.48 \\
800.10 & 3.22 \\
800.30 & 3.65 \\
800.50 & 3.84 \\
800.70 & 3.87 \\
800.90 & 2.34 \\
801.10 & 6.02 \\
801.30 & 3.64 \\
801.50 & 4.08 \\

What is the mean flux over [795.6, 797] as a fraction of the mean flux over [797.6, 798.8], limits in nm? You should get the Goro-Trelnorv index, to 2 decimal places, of 1.06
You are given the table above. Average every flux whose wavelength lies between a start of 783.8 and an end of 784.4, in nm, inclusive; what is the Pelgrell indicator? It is 3.89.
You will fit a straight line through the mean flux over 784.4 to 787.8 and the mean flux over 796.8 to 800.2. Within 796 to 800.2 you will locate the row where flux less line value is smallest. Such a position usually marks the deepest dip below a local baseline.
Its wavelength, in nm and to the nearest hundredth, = 800.10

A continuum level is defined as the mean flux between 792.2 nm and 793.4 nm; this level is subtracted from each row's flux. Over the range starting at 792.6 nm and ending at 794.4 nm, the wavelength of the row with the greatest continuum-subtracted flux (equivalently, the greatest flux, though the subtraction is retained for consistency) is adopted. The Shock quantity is 793.70 nm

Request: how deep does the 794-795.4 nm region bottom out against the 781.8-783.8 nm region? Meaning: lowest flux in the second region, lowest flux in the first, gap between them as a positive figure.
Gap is 0.23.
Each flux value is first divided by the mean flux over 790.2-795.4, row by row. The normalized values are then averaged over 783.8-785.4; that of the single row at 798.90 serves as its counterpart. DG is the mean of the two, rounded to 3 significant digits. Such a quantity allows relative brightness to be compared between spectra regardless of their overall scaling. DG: 1.03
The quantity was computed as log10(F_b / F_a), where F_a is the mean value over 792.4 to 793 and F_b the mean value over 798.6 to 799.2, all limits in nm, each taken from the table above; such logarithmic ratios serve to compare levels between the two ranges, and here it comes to 0.0163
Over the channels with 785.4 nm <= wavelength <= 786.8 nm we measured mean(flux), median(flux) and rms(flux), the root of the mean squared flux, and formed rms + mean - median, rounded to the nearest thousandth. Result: 3.836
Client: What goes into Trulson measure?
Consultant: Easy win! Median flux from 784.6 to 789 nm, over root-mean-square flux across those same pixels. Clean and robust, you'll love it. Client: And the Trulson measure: 1.00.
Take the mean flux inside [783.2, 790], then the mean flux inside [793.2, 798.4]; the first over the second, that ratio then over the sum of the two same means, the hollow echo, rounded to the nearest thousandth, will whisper 0.137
